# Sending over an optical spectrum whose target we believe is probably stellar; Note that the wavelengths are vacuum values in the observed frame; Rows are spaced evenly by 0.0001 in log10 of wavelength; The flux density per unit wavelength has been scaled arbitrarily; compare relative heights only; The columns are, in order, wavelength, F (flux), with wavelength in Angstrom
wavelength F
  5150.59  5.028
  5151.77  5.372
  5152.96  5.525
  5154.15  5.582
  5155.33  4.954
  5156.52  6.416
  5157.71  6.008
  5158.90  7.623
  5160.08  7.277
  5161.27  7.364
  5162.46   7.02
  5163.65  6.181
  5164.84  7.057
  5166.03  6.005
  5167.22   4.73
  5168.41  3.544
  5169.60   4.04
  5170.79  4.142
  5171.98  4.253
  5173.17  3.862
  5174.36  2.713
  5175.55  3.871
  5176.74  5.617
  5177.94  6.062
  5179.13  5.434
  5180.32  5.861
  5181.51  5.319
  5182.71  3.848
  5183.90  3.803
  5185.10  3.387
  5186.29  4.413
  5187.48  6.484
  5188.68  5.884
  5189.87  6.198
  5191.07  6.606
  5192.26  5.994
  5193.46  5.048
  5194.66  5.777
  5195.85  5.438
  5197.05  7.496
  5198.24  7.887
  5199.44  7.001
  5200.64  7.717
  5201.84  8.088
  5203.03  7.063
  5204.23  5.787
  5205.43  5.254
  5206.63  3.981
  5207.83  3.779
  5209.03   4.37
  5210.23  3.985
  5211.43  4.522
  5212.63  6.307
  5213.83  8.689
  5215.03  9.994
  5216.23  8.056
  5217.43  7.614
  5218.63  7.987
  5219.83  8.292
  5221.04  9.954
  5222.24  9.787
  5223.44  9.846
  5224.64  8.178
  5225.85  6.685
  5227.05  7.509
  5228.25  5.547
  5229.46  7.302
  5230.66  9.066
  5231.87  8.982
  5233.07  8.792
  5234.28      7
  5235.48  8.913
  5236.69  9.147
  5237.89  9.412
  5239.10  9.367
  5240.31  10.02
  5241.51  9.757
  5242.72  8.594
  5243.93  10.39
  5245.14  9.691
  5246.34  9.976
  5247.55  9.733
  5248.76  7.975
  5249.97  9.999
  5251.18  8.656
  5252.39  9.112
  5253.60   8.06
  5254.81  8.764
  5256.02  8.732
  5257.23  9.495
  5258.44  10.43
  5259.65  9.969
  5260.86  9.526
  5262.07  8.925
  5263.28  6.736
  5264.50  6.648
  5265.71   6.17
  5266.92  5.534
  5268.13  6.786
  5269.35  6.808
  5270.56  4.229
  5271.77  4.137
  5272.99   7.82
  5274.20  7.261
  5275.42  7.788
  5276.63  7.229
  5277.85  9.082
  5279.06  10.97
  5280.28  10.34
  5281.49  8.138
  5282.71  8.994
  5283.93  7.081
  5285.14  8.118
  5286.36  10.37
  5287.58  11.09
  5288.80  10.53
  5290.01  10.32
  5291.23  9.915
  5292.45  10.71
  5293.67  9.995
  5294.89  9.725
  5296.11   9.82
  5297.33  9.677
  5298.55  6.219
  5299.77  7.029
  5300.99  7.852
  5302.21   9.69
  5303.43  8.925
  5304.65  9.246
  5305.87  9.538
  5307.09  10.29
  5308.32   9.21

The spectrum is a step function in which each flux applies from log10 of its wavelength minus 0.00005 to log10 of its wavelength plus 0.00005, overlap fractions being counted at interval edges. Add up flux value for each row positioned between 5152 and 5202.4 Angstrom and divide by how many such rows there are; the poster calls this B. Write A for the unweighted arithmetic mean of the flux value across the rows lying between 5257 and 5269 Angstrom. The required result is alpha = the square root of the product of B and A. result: 6.7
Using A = 8.0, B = 5.7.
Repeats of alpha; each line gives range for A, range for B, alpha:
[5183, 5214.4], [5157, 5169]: 6.0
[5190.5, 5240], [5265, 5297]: 7.8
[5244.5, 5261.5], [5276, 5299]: 9.3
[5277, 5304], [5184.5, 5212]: 7.3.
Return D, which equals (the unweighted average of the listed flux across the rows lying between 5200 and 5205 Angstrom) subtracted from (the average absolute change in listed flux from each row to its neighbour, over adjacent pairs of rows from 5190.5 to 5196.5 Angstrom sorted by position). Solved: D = -7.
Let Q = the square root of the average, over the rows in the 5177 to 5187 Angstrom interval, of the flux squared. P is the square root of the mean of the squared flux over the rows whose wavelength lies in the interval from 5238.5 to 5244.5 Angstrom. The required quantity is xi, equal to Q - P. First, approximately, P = 9.6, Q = 4.9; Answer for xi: -5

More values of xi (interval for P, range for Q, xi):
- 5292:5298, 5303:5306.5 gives -1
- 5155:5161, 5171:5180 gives -2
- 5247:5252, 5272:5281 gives 0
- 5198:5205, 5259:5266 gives 1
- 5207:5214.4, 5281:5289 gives 4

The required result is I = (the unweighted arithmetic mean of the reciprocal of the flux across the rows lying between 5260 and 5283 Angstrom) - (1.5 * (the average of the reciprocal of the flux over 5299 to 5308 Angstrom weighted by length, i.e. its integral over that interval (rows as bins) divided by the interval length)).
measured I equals -0.029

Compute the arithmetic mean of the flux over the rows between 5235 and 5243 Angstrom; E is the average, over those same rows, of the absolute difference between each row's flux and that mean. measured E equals 0.4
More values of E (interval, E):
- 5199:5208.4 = 1.4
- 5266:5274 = 1.3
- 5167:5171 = 0.3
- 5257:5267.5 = 1.7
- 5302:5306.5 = 0.3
